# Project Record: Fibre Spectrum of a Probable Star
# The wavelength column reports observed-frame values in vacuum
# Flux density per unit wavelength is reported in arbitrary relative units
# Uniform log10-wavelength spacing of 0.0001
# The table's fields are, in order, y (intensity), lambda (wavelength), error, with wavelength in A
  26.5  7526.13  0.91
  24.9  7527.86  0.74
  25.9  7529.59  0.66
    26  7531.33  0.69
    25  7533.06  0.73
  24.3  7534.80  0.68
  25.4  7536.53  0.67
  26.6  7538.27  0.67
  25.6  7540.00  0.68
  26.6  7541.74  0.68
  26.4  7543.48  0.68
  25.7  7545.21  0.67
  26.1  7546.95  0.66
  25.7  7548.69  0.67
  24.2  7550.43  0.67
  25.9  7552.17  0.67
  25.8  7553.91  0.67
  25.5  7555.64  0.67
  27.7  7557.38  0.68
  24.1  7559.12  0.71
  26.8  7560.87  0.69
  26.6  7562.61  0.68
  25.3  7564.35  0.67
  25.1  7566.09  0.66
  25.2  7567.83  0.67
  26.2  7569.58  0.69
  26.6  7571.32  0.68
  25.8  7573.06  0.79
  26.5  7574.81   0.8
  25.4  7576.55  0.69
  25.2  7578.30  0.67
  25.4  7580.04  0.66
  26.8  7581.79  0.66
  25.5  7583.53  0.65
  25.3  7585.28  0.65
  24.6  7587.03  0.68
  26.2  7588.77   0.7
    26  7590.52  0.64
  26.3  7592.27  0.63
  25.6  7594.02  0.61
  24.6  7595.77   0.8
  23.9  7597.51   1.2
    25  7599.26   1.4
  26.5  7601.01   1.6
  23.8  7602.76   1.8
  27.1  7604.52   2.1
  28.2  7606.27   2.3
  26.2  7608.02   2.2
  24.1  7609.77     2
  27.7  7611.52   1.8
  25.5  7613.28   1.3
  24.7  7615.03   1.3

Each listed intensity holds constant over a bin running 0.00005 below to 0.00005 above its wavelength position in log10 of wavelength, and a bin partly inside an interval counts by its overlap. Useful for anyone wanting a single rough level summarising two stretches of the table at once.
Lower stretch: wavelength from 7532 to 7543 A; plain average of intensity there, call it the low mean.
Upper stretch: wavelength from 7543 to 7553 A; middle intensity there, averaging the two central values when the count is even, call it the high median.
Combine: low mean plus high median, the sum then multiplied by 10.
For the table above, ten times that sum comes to 514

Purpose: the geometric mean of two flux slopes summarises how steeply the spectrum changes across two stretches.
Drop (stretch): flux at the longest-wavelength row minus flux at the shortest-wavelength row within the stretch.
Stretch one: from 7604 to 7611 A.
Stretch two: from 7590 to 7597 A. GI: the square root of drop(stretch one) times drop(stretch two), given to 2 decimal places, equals 2.05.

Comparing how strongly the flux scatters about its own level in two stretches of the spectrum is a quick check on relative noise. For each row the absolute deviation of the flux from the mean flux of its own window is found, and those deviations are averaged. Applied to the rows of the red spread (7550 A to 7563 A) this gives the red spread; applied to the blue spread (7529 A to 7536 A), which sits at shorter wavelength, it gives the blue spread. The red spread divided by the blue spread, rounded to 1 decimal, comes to 1.4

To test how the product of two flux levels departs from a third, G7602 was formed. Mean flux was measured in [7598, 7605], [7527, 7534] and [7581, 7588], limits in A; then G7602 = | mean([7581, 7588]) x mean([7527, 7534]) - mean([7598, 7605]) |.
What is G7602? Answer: 625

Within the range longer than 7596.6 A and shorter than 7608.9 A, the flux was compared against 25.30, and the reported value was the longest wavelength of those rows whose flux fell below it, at 7602.76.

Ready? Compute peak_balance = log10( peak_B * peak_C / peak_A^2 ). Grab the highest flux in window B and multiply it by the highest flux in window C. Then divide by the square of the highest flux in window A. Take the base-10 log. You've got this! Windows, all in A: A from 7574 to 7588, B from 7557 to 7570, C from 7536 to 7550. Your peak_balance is 0.011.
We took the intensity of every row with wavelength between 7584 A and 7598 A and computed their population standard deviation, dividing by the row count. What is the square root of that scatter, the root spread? 0.9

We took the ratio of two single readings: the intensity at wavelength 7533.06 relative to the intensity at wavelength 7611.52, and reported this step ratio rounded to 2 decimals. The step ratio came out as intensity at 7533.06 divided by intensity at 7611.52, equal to 0.90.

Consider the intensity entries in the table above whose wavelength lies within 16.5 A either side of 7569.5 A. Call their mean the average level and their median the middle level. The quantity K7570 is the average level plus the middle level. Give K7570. 51.3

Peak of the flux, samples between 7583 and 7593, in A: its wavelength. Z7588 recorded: 7592.27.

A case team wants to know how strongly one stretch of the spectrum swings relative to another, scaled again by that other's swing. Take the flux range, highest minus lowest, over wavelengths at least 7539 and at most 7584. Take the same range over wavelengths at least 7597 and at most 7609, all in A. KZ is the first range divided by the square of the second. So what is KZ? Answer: 0.19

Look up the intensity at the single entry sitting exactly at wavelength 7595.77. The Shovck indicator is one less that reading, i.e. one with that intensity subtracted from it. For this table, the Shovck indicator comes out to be -23.6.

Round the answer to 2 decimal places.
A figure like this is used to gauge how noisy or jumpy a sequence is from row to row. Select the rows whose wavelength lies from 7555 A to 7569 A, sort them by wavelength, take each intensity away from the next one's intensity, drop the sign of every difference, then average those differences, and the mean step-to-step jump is 1.47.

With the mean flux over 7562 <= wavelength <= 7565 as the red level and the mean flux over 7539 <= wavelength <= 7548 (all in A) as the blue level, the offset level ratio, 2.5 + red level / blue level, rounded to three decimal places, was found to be 3.495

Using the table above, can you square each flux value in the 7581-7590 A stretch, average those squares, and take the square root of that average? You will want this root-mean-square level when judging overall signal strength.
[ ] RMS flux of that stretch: 25.69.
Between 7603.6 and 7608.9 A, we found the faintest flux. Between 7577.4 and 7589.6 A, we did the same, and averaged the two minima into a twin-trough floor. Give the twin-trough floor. 25.4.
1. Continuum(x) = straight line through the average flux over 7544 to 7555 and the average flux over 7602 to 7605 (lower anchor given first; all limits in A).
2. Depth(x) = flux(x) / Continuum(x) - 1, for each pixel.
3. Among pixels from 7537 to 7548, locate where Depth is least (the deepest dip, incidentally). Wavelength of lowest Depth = 7540.00 A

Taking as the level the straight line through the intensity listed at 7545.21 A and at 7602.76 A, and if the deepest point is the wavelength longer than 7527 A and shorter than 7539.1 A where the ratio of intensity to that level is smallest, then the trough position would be 7534.80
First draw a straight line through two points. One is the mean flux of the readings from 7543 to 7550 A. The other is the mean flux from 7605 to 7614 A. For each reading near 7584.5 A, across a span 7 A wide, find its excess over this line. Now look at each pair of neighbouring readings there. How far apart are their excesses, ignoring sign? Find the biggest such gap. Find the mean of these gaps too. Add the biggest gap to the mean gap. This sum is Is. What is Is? 2.1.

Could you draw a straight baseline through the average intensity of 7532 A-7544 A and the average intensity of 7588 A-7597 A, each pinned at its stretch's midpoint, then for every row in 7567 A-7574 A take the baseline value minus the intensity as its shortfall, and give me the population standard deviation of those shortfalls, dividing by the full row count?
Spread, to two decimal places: 0.52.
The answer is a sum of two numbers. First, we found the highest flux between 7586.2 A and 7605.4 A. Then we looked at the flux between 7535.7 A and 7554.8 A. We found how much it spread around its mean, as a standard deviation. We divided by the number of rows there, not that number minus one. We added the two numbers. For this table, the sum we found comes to 27.7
